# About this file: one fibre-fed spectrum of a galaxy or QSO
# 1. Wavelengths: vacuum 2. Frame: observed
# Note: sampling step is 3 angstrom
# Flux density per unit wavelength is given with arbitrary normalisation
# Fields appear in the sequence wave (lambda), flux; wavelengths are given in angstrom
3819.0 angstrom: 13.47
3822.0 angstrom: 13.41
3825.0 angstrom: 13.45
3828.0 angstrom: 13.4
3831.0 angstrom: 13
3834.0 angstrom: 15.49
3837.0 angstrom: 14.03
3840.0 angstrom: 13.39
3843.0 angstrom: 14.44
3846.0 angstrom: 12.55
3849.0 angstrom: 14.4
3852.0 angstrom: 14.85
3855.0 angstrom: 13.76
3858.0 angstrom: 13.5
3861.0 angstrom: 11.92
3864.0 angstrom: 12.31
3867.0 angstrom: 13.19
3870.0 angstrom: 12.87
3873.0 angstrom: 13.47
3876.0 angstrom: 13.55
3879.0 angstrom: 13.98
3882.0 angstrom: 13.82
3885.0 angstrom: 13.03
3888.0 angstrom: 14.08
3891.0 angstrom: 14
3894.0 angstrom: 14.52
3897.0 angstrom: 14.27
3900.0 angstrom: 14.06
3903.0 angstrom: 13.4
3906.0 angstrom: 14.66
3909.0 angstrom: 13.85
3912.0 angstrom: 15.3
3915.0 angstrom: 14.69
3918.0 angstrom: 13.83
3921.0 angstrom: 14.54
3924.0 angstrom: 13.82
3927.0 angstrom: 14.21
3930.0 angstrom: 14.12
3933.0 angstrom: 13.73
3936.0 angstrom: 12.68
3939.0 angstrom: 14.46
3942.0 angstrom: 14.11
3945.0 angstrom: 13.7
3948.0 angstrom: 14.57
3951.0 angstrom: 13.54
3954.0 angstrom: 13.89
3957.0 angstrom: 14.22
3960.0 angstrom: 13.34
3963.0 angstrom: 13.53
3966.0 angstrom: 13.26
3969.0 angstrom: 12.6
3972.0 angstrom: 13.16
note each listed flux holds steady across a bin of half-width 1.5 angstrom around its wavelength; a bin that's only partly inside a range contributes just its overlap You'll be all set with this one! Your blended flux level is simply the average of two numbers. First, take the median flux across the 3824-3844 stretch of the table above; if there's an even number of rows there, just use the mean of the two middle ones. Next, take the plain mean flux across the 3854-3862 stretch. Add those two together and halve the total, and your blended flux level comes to 13.3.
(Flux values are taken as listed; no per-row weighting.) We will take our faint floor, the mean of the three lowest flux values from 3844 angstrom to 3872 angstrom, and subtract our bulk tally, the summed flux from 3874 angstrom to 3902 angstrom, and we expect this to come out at -113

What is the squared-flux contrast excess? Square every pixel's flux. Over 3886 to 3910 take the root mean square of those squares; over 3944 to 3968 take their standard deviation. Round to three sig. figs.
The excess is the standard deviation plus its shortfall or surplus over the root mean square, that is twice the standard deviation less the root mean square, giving -176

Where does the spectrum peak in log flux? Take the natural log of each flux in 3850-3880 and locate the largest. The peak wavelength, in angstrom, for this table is 3852.0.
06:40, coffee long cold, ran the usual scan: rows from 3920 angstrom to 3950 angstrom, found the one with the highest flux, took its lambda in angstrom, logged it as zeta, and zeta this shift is 3948.0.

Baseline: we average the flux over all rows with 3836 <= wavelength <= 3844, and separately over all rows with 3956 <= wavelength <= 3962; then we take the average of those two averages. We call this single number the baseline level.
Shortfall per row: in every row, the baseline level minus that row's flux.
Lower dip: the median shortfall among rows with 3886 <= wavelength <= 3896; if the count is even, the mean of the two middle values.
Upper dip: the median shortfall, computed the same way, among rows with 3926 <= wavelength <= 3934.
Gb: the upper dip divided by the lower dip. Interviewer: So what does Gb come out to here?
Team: 1.2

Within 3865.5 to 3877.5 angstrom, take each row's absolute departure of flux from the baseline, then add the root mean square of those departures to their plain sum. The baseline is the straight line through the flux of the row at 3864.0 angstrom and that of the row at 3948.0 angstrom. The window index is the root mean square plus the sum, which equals 4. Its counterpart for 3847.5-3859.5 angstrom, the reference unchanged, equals 11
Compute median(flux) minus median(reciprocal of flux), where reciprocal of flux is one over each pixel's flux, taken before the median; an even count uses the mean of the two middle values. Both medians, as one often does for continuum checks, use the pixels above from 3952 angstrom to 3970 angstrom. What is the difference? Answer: 13.4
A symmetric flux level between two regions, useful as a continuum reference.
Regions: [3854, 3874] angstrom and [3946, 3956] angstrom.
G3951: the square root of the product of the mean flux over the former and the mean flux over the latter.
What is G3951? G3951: 13.5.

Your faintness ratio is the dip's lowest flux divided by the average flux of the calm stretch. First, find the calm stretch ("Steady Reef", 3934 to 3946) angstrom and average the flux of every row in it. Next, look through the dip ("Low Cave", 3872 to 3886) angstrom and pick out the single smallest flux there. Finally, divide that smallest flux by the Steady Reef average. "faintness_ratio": 0.95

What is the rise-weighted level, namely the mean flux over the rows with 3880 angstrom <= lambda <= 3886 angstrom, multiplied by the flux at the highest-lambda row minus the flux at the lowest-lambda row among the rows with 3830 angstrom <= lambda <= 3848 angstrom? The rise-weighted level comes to -6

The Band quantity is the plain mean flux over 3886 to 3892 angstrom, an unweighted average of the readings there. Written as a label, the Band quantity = 14.0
